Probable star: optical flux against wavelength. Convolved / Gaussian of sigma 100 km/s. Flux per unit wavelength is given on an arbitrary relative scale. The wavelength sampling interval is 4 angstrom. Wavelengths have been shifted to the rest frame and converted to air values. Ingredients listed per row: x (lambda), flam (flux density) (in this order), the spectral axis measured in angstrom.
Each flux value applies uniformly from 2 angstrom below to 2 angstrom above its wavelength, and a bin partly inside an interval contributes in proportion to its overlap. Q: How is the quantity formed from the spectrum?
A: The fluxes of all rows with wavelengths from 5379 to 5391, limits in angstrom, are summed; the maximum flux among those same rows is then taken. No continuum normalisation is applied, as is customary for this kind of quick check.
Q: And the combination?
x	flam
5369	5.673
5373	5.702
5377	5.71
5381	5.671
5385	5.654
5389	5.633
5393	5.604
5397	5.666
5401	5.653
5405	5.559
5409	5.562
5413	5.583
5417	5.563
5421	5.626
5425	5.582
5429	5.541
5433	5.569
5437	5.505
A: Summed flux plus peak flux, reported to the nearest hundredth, 22.63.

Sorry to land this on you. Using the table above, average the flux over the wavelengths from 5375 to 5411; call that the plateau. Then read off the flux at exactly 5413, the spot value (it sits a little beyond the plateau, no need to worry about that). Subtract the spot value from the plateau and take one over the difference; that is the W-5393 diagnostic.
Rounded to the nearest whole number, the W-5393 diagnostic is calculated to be 19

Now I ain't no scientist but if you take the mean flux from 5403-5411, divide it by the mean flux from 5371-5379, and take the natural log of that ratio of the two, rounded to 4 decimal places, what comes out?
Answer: -0.0258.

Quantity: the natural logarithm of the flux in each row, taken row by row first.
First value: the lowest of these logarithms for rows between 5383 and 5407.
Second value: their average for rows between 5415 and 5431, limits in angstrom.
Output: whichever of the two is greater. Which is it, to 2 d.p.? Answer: 1.72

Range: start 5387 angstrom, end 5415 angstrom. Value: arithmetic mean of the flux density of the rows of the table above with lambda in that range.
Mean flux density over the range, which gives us 5.61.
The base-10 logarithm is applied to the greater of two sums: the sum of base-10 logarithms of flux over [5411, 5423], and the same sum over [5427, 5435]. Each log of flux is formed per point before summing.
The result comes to 0.35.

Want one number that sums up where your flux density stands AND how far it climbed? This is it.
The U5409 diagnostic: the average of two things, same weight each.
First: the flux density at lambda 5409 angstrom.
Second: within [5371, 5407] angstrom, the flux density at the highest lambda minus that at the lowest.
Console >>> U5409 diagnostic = 2.71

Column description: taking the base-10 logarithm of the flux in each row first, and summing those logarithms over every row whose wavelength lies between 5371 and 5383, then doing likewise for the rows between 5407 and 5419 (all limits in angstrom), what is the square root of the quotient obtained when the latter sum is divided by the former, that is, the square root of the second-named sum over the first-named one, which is 0.99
